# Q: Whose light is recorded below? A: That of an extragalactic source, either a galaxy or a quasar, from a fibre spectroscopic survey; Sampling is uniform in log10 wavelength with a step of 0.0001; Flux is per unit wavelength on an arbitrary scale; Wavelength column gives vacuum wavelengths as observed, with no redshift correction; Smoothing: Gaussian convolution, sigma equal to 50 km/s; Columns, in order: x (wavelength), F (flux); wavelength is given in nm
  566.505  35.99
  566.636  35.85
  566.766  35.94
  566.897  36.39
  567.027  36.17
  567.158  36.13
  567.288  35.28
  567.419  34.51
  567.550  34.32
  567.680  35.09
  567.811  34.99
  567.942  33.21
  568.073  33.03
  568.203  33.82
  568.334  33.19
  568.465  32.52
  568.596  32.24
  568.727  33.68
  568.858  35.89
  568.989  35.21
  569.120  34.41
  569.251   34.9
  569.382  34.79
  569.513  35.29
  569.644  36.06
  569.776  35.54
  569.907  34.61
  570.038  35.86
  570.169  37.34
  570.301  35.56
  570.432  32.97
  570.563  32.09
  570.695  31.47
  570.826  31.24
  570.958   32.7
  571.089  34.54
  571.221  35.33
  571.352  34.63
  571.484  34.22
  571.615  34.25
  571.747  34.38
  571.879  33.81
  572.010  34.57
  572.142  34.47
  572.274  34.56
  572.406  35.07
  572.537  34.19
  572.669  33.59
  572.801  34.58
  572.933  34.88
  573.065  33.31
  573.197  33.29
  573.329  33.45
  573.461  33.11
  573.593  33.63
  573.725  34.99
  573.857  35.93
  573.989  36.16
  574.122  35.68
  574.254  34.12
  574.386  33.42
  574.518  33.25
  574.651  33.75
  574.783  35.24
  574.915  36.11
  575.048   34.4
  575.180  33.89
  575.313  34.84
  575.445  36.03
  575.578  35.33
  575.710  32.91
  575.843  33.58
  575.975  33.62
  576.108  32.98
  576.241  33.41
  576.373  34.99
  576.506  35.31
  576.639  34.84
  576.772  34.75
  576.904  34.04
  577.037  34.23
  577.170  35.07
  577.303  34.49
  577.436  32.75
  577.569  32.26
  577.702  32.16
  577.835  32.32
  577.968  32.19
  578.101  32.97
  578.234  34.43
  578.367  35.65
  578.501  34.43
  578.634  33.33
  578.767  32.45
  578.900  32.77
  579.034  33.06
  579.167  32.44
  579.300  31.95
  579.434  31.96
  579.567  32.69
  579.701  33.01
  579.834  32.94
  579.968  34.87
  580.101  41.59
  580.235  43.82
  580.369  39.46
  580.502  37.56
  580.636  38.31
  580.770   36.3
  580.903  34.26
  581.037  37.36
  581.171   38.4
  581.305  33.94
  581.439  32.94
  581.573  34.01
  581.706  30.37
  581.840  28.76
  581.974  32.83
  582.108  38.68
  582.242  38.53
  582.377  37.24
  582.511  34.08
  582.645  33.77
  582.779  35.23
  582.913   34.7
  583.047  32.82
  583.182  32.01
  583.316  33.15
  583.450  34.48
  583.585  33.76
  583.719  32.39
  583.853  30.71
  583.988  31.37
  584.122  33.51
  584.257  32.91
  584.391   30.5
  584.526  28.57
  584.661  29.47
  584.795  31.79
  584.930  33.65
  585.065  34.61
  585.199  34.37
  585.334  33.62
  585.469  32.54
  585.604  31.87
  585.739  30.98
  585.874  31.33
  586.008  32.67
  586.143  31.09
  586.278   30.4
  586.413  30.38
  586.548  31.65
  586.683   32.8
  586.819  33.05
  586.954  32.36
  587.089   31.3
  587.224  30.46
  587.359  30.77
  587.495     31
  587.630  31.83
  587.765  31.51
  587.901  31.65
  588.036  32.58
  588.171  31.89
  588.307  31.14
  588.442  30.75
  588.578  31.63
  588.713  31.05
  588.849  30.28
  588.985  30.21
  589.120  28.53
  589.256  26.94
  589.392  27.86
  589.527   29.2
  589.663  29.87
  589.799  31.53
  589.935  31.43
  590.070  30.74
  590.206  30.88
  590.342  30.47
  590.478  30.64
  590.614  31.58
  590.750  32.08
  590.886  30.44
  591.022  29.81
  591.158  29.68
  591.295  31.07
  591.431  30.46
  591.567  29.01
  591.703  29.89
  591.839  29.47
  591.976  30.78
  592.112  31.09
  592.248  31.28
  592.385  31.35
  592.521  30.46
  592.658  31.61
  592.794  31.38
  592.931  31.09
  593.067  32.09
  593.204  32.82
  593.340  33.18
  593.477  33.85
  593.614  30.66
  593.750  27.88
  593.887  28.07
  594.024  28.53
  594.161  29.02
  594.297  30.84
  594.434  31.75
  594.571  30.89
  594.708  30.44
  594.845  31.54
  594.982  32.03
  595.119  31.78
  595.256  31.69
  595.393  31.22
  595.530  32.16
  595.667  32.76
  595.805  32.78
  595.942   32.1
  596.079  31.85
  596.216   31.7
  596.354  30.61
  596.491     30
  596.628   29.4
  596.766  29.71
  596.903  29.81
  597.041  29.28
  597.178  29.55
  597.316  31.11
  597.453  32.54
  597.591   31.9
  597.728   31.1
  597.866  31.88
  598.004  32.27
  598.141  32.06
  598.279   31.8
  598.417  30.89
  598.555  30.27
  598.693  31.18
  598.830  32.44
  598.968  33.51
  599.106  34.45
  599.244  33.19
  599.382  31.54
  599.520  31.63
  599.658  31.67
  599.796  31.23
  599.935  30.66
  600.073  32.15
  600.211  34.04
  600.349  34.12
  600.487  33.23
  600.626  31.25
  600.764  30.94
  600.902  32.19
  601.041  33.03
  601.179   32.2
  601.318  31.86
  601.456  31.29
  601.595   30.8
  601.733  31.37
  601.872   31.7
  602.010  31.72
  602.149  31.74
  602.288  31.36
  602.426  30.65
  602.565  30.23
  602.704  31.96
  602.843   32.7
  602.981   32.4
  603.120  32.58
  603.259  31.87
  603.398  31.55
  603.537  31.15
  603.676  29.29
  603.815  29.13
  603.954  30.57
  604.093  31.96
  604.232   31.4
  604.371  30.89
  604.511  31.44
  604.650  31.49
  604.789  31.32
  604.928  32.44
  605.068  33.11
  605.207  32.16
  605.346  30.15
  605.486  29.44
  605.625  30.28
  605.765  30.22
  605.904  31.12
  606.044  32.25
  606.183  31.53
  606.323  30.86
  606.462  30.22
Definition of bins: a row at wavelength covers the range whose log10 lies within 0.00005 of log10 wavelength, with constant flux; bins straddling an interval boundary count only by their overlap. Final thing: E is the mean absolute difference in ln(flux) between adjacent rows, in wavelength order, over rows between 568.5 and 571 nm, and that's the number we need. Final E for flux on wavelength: 0.030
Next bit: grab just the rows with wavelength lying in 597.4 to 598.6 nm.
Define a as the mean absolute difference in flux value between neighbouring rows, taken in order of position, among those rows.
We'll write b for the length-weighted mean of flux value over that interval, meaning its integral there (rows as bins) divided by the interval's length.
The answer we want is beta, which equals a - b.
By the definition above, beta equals -31.1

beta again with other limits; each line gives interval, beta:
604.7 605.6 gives -30.3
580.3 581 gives -35.5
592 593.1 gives -30.7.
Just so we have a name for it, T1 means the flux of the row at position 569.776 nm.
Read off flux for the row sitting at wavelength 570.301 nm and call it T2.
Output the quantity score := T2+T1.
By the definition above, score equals 71.1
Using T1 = 35.54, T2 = 35.56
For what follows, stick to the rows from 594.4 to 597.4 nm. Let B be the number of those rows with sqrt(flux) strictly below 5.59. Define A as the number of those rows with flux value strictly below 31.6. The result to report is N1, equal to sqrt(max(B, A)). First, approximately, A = 12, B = 11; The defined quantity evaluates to 3.5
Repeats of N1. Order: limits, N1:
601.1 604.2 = 3.3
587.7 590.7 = 4.2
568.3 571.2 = 1.4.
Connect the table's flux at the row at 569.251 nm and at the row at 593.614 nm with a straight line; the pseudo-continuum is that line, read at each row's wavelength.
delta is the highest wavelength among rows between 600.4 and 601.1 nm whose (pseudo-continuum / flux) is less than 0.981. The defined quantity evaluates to 601.041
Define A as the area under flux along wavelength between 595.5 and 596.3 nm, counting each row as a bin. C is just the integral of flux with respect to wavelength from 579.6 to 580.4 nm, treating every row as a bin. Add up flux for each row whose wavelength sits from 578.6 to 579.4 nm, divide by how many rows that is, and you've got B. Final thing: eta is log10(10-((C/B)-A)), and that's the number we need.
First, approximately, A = 25.7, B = 32.7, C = 29.8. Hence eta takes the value 1.54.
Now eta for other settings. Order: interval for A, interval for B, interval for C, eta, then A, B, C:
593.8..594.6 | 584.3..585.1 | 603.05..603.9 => 1.52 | 23.8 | 31.4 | 26.3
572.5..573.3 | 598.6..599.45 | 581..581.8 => 1.56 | 27.1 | 32.7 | 27.4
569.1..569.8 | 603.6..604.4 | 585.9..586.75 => 1.53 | 24.6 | 30.5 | 26.8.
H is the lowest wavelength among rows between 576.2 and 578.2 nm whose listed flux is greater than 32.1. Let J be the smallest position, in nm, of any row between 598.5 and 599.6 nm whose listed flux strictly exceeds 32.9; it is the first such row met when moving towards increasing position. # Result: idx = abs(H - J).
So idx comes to 22.73 nm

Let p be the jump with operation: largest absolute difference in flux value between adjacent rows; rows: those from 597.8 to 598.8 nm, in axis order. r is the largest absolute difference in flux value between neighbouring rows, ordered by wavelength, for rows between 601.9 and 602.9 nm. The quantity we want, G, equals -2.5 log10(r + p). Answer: -1.1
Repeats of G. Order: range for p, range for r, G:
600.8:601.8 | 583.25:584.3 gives -1.2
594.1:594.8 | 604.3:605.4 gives -1.5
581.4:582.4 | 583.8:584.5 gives -2.3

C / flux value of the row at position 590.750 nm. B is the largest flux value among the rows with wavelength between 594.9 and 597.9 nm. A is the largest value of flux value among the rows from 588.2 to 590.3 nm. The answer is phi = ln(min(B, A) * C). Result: 6.92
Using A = 31.63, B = 32.78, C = 32.08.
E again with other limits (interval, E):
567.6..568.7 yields 0.019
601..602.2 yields 0.012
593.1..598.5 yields 0.024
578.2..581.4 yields 0.045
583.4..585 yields 0.048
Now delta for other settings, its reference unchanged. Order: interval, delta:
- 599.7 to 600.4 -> 600.349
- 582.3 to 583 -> 582.913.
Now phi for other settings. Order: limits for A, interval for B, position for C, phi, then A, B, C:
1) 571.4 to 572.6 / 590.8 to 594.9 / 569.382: 7.07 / 35.07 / 33.85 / 34.79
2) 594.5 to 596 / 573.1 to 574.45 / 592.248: 6.93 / 32.78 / 36.16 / 31.28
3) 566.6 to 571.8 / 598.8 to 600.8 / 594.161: 6.91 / 37.34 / 34.45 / 29.02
